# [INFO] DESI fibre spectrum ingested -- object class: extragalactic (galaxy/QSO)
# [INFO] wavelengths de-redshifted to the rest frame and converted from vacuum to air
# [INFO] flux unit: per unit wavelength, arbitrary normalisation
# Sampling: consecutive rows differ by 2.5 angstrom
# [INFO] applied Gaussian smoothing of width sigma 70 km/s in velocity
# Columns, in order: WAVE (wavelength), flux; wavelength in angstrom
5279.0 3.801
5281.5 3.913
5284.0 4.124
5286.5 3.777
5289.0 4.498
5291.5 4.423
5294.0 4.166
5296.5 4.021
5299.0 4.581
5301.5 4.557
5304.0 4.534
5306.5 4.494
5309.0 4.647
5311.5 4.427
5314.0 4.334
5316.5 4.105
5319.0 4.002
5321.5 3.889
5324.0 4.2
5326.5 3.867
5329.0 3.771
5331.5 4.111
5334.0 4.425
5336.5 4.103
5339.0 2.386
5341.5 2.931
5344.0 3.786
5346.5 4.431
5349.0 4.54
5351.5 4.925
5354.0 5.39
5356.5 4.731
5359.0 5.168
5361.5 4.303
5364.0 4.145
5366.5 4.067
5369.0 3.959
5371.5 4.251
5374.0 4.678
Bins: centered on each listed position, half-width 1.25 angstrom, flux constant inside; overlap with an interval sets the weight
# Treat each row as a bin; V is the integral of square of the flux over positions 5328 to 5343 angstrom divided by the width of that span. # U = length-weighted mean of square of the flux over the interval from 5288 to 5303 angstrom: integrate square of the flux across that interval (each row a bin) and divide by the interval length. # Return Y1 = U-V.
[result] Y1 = 5.5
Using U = 19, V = 13.6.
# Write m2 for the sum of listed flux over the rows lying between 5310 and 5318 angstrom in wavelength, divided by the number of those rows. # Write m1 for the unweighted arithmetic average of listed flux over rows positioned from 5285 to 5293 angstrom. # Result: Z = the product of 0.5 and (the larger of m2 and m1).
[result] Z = 2.14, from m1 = 4.23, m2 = 4.29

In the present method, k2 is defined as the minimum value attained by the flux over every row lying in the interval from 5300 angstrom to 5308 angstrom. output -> 4.494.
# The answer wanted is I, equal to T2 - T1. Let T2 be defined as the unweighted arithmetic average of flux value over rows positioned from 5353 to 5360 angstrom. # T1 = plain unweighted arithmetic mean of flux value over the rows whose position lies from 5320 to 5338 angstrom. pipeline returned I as 1.04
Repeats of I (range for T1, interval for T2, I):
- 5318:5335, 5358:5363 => 0.70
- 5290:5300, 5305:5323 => -0.03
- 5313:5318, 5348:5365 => 0.52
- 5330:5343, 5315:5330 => 0.38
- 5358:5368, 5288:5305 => -0.02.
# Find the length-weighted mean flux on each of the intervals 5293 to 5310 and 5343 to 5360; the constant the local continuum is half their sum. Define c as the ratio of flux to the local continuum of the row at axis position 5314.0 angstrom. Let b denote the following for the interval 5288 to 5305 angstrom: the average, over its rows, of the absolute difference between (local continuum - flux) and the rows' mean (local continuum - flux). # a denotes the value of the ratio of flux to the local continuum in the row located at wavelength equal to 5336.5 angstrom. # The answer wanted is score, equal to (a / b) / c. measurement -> 5.5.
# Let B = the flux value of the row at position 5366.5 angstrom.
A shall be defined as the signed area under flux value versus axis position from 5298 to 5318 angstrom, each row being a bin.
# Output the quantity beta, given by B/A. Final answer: 0.046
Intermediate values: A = 89.1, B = 4.067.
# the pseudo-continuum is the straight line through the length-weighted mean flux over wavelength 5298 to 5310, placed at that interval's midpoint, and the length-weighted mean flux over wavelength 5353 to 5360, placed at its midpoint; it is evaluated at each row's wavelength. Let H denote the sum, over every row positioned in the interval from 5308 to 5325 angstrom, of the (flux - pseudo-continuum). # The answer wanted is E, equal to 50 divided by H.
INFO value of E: -16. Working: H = -3.2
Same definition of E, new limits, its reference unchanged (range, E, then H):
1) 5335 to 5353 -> -7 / -7.6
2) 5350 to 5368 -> -17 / -3.0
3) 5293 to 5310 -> -67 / -0.7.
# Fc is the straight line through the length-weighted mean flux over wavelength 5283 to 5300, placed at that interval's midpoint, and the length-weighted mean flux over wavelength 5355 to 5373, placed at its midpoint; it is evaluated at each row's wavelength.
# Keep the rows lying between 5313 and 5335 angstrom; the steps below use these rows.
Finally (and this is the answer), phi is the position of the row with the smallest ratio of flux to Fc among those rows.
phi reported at 5329.0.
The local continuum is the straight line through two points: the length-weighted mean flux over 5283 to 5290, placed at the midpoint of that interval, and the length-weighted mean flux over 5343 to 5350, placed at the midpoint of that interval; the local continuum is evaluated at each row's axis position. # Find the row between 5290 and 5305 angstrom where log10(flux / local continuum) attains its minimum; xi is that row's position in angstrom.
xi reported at 5296.5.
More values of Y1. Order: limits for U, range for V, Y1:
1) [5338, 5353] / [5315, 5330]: 0.0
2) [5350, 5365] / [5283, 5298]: 5.6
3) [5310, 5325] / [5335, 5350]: 3.1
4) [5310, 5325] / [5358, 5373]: -1.3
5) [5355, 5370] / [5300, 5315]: -0.6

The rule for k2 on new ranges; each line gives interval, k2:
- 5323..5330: 3.771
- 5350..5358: 4.731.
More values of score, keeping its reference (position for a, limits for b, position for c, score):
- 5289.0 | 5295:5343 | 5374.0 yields 2.5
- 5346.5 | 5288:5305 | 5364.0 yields 6.2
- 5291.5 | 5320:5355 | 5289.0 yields 1.9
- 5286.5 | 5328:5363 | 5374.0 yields 1.3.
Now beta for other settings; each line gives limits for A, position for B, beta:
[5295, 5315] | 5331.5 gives 0.046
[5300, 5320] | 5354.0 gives 0.061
